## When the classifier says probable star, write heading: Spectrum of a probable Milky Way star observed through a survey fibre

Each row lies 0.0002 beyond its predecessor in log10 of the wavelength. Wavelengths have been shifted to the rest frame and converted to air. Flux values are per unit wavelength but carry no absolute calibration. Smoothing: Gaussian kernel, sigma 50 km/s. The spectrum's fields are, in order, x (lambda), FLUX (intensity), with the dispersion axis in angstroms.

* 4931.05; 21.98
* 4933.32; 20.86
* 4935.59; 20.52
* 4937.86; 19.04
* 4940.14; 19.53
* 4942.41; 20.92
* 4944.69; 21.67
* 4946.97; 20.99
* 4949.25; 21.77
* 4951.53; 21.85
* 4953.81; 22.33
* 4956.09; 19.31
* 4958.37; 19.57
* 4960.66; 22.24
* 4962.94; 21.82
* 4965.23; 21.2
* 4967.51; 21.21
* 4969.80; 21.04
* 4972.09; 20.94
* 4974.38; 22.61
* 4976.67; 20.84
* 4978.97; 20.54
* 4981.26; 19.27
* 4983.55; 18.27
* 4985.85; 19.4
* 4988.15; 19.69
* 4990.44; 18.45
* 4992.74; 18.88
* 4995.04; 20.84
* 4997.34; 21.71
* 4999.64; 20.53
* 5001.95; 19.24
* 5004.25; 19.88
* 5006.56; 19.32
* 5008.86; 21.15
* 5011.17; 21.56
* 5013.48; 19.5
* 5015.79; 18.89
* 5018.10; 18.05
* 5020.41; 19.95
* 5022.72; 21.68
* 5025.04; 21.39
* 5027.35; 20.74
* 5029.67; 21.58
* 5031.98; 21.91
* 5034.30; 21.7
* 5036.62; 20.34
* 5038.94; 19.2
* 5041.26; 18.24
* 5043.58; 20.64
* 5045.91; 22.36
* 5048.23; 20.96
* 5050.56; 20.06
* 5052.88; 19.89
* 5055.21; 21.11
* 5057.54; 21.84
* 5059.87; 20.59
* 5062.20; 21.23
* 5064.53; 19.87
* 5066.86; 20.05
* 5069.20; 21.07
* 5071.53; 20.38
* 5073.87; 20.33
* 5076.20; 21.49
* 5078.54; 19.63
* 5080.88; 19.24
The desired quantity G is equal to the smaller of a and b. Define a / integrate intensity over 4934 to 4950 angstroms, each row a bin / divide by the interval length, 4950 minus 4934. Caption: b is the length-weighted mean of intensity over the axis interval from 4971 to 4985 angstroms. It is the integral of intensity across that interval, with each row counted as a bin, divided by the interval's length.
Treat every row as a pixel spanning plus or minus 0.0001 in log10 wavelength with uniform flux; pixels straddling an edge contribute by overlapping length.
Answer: 20.4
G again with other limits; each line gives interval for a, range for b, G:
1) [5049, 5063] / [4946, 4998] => 20.6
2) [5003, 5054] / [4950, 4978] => 20.4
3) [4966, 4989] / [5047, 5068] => 20.4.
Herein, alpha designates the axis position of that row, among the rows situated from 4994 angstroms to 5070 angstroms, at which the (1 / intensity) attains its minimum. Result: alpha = 5045.91 angstroms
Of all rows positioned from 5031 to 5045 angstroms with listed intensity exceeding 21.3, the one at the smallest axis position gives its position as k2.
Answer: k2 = 5031.98 angstroms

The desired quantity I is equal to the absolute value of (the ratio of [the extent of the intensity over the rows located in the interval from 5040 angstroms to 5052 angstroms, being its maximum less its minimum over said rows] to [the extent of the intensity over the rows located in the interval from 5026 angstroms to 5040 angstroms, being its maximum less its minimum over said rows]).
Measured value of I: 1.5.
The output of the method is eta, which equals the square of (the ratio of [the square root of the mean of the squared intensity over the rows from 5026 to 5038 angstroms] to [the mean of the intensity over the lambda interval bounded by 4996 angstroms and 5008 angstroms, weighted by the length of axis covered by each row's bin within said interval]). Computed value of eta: 1.11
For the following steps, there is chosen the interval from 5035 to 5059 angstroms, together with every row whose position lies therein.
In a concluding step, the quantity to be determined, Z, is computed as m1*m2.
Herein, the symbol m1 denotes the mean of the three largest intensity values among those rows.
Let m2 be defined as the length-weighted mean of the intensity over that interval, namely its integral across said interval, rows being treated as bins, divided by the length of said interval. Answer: 446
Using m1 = 21.77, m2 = 20.5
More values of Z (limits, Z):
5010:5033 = 446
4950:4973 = 469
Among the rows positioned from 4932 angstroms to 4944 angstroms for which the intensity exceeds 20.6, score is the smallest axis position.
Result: 4933.32 angstroms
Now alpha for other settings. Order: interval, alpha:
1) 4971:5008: 4974.38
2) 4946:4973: 4953.81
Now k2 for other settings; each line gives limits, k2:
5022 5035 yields 5022.72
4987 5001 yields 4997.34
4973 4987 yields 4974.38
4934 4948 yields 4944.69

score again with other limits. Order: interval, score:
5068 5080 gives 5069.20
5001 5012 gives 5008.86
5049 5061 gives 5055.21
